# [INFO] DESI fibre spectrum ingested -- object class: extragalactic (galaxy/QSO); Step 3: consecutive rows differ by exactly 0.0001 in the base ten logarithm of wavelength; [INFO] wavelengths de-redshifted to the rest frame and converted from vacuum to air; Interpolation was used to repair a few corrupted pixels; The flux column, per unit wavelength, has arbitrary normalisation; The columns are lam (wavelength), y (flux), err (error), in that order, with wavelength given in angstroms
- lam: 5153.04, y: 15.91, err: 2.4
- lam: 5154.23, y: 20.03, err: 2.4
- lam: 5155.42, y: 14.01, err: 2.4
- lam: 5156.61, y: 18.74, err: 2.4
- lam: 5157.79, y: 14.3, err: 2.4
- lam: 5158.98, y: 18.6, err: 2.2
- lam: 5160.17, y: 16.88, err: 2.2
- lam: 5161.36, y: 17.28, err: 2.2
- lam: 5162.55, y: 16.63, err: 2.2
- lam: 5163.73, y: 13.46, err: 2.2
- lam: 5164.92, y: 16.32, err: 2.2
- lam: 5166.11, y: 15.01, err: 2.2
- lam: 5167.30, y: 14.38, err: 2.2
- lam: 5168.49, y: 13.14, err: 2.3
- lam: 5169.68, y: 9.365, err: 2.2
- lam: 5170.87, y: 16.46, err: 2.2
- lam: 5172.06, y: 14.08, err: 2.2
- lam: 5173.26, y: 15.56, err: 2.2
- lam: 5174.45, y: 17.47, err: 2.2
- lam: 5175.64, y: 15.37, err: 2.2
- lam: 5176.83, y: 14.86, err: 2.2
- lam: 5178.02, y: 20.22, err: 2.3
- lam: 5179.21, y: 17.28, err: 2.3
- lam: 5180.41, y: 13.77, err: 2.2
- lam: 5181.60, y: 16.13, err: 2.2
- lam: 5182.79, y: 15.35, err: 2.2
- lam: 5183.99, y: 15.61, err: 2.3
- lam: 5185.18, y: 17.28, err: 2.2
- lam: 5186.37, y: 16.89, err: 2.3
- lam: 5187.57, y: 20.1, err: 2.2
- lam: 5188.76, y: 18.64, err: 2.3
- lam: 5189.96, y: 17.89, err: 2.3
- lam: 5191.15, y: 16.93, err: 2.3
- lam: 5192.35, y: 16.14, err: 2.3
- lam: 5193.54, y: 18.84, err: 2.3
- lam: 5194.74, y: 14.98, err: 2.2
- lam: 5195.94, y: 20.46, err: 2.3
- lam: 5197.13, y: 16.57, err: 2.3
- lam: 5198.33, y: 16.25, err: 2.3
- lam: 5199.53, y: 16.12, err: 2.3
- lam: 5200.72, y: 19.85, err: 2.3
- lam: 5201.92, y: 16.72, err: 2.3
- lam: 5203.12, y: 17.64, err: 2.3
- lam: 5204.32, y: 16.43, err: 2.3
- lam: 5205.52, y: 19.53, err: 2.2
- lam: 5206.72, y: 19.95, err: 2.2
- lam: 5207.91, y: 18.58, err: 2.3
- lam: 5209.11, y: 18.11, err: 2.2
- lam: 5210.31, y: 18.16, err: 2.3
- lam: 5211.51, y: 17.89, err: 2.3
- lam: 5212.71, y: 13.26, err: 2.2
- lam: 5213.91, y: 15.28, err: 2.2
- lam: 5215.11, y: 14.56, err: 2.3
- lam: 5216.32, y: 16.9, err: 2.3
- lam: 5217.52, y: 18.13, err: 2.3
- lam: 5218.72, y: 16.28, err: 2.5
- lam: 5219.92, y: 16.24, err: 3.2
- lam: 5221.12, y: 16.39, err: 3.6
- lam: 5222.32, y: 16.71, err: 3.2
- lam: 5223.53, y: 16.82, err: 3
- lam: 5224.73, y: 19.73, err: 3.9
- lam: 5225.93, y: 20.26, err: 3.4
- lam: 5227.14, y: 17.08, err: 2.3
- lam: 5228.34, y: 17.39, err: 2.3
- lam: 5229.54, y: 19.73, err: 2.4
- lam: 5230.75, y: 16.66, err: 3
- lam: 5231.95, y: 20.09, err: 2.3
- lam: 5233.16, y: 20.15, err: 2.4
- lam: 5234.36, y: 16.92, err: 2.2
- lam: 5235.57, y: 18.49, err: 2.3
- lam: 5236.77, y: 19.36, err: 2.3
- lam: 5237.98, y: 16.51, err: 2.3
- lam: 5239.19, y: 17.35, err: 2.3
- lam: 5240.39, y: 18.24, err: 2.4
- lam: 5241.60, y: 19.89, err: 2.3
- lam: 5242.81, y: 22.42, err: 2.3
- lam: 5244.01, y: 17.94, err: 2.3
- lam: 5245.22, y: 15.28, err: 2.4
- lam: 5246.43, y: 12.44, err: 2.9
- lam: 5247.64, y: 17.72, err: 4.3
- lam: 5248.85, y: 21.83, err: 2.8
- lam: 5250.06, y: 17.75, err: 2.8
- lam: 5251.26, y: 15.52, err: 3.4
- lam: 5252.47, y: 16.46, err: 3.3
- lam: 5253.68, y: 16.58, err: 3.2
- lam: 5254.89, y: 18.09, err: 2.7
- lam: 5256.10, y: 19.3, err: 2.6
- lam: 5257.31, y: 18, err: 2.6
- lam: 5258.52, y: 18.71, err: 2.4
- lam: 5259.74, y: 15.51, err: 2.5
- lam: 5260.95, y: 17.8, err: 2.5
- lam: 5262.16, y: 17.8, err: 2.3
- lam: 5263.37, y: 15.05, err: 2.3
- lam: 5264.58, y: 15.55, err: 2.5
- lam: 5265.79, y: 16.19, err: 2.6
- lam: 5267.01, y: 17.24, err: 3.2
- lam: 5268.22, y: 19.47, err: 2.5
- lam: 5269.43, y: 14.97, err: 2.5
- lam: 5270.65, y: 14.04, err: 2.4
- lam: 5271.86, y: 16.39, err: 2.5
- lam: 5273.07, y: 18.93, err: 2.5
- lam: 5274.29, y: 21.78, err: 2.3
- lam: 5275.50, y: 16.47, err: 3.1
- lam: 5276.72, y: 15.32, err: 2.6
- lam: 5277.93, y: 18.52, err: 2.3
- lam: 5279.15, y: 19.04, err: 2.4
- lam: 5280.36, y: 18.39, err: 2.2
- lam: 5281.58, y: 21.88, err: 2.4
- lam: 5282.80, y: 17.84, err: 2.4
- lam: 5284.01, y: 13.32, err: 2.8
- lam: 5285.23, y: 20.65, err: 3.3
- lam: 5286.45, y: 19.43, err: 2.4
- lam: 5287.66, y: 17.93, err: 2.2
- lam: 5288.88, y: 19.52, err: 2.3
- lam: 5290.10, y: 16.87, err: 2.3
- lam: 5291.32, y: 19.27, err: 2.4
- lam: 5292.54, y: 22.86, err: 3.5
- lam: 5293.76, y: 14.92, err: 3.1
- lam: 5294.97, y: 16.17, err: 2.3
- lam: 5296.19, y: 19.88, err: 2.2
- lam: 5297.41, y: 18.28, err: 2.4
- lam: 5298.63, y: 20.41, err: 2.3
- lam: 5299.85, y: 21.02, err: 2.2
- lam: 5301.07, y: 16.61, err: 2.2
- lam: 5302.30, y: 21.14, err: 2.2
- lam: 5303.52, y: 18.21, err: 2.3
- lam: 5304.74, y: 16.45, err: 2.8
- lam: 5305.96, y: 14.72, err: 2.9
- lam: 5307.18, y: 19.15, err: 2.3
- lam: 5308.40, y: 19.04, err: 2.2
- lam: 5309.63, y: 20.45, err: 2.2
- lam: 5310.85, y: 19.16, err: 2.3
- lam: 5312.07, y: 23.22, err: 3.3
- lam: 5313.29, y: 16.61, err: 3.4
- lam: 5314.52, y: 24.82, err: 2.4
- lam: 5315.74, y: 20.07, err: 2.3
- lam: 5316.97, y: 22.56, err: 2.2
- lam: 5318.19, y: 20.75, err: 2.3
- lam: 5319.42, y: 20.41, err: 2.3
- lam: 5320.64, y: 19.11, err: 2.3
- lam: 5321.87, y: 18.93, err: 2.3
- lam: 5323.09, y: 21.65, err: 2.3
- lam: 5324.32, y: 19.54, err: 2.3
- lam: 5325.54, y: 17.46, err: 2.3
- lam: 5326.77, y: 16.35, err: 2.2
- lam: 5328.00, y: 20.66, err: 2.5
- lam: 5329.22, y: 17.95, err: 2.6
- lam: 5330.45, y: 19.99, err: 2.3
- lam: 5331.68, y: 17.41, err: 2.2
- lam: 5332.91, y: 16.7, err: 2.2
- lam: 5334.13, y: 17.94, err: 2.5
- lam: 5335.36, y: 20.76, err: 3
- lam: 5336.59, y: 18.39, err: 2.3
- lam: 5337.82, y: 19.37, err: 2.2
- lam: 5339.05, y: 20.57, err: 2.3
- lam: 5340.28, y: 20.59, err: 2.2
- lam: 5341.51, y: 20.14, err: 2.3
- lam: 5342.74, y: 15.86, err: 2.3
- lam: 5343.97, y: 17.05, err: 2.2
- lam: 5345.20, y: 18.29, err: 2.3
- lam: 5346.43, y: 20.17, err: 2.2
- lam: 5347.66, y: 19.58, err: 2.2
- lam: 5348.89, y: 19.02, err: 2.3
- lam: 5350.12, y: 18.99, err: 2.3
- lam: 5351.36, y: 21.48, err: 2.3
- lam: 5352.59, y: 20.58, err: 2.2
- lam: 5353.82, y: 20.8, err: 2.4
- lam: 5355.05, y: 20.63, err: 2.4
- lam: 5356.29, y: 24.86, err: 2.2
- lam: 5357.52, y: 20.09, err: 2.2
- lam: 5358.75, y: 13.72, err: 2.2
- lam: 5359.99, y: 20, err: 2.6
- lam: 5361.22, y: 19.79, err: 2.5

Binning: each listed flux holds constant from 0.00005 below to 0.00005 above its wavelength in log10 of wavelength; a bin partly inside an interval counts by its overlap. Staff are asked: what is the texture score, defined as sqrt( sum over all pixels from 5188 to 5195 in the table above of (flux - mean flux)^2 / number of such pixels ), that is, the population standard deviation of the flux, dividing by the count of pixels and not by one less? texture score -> 1.38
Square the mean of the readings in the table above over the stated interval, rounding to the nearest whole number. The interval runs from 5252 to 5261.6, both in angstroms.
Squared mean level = 308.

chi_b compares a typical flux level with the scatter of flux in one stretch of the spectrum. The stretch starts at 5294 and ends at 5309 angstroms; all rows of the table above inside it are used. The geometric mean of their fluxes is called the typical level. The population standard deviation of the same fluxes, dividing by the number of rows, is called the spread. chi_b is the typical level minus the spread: 16.3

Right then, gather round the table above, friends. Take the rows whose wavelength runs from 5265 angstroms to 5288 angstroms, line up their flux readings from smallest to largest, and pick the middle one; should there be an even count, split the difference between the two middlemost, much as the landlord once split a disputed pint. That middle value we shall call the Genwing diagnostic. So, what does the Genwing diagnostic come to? 17.9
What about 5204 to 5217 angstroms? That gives 17.9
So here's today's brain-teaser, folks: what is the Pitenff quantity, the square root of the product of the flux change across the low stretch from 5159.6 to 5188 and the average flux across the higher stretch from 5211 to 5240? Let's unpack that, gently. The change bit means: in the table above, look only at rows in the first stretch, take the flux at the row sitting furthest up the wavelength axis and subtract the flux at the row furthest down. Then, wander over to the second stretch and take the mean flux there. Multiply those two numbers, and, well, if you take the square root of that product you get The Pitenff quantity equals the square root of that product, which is 7.5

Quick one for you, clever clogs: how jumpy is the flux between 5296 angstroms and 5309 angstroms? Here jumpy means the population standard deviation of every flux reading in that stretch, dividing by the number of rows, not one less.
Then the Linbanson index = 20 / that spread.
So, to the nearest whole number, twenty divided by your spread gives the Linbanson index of 10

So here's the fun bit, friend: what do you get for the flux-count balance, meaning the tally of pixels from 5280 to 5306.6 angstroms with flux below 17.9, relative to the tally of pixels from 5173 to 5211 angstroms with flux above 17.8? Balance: 0.67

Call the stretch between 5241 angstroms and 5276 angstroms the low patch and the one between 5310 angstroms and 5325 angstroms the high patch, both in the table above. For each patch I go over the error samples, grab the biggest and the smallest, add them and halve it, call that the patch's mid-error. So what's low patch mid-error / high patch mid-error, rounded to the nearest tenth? 1.2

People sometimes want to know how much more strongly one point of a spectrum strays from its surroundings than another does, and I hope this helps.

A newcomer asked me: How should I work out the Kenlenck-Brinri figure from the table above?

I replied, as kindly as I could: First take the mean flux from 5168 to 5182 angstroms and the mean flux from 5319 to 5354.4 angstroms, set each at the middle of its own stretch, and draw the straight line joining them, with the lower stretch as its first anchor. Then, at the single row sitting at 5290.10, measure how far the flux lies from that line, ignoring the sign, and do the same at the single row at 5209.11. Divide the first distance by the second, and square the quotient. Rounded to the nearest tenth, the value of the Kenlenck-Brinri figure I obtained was 0.4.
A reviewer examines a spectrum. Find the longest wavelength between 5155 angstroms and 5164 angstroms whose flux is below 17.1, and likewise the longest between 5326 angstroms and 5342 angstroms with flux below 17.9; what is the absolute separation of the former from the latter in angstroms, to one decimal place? 169.2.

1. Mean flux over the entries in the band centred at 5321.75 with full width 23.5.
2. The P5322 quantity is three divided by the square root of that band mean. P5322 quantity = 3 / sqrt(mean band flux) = 0.68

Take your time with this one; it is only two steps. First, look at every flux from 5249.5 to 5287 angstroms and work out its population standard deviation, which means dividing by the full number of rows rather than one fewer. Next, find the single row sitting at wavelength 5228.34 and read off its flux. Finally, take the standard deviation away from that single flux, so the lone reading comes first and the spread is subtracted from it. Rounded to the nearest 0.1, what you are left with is 15.3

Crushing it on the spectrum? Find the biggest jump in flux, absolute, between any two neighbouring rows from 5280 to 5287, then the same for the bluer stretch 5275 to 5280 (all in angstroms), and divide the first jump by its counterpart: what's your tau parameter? 2.3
